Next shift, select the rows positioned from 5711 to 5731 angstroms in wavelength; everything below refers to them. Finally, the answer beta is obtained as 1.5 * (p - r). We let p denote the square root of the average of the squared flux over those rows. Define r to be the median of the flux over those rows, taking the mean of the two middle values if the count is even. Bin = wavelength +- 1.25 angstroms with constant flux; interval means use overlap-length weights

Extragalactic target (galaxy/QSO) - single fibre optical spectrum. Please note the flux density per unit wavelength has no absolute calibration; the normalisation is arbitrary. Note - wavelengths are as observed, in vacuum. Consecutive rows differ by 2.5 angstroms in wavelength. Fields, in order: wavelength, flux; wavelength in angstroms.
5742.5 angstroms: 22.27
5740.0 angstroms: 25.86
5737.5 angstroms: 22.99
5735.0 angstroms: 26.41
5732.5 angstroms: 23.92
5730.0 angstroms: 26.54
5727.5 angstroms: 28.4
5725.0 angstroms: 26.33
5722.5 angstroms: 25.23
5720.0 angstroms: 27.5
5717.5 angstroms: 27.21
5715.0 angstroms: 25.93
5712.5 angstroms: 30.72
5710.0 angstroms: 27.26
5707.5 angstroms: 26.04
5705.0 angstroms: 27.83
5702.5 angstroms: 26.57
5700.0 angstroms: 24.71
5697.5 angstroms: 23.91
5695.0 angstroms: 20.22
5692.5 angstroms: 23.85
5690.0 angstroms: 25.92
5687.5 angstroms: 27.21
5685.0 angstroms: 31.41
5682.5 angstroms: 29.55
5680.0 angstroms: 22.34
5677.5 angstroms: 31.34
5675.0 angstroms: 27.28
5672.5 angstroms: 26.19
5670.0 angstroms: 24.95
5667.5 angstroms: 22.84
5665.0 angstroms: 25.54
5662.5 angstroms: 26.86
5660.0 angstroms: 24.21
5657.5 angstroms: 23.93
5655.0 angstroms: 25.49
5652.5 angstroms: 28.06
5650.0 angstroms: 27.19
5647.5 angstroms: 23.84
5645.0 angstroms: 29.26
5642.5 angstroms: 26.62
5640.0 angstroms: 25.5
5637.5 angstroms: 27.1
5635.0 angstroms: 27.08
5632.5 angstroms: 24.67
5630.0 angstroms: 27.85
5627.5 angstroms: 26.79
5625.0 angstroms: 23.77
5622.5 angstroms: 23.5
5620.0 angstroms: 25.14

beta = 0.61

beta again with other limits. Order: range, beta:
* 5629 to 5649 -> -0.46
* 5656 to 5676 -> 0.03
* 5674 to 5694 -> 0.44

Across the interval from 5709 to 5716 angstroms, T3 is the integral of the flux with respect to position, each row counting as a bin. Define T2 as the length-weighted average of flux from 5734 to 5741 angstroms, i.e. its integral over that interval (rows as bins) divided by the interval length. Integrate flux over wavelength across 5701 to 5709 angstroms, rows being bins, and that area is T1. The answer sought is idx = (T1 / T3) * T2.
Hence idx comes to 27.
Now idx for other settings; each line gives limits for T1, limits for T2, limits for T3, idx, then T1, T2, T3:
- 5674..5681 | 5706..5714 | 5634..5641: 29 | 190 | 27.9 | 186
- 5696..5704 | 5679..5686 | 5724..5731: 29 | 200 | 27.8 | 190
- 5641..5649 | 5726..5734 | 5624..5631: 31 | 212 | 26.3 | 183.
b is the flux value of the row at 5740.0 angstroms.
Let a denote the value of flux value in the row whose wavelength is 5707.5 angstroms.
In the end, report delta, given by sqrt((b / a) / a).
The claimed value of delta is 0.195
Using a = 26.04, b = 25.86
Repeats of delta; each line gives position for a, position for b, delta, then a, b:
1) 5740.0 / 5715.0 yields 0.197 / 25.86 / 25.93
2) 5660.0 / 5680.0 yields 0.195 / 24.21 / 22.34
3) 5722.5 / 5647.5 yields 0.194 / 25.23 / 23.84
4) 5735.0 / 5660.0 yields 0.186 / 26.41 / 24.21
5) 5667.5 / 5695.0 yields 0.197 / 22.84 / 20.22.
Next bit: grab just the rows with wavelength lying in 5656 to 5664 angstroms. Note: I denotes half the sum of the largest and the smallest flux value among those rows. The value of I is 25.4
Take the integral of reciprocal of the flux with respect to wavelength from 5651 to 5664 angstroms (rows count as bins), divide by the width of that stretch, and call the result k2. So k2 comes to 0.0390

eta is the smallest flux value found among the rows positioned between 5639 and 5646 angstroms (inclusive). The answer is 25.5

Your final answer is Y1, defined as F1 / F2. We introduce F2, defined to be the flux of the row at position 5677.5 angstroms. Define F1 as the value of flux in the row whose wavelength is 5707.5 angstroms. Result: 0.83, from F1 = 26.04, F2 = 31.34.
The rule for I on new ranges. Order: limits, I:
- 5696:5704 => 25.2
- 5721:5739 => 25.7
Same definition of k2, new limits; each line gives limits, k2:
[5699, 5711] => 0.0378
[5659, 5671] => 0.0403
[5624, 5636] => 0.0385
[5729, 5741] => 0.0400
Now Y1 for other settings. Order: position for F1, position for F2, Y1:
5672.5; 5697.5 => 1.10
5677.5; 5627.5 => 1.17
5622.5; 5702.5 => 0.88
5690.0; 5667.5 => 1.13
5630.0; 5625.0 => 1.17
